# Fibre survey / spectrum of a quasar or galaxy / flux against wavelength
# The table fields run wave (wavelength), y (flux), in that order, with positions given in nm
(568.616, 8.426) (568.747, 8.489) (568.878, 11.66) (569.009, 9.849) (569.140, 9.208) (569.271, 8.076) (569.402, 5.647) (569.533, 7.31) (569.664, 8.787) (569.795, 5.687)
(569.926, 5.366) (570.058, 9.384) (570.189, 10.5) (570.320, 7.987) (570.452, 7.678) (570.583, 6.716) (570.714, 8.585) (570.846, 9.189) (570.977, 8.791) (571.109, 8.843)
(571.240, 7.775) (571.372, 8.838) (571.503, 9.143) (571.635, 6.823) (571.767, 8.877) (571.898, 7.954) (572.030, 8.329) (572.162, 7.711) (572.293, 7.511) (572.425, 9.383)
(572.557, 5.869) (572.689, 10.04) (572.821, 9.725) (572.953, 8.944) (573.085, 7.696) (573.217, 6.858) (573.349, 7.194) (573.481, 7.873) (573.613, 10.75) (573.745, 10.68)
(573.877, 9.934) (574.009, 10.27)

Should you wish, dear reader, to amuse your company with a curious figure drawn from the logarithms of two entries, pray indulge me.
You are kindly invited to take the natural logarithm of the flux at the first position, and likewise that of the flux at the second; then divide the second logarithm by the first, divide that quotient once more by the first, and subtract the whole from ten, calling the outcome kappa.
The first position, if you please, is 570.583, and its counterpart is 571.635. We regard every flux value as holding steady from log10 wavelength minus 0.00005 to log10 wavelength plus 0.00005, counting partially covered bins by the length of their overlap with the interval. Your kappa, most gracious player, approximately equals 9.47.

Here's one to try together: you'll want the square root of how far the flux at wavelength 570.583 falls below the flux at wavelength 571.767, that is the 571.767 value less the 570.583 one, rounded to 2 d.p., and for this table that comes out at 1.47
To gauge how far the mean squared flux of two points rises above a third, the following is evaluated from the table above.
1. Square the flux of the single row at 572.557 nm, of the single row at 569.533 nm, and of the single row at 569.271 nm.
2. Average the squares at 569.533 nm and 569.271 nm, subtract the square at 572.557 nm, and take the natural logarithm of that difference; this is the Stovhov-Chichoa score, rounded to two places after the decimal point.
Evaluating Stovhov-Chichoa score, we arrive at 3.21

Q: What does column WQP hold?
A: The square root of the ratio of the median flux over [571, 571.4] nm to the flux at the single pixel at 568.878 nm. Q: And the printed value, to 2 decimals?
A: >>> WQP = 0.87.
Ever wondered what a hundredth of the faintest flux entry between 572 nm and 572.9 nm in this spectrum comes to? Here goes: 0.0587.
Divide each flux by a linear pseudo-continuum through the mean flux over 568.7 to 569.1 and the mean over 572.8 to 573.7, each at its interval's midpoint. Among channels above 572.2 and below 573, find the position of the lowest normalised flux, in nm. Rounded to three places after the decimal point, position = 572.557 nm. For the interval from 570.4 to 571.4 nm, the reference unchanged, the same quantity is 570.583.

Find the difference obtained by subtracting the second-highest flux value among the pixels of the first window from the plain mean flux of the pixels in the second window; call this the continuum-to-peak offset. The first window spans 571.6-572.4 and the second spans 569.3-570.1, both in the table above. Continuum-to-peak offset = -1.3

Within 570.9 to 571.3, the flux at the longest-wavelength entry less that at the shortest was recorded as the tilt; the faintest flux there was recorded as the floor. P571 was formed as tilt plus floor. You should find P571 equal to 6.8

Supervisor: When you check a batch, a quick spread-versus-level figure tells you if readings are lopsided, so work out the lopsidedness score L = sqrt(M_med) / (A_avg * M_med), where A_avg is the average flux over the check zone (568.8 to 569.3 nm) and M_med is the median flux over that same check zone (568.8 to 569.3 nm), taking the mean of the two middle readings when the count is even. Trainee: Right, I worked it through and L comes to 0.033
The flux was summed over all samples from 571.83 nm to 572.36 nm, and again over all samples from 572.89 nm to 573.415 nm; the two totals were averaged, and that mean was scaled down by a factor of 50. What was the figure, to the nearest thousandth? 0.622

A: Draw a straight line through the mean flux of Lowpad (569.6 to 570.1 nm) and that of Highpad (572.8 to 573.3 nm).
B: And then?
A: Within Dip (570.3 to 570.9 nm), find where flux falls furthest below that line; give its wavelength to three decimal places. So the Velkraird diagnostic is 570.583 nm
